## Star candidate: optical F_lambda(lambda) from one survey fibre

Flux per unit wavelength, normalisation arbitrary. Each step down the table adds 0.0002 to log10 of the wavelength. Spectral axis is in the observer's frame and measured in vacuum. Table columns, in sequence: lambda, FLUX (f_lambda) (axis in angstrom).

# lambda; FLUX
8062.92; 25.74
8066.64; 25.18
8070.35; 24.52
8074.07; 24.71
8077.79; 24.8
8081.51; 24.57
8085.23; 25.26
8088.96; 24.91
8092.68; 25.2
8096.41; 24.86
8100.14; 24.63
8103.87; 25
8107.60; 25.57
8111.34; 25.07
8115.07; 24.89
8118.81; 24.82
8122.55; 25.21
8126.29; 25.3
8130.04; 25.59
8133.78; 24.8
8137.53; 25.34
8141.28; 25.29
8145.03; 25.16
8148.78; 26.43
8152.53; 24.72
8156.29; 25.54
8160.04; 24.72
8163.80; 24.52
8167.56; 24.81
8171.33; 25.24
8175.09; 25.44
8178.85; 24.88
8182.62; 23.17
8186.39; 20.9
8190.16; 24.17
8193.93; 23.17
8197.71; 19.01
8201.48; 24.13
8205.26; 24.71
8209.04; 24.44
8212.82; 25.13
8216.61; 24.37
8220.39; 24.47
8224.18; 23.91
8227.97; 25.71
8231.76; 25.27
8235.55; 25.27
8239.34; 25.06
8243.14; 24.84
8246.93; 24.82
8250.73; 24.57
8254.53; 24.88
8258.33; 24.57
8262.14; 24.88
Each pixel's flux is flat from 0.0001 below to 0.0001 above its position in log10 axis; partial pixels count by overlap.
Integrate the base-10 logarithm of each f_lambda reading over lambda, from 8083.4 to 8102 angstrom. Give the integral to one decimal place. 26.0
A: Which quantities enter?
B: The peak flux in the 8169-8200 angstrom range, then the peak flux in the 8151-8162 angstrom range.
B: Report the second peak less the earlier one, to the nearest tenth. 0.1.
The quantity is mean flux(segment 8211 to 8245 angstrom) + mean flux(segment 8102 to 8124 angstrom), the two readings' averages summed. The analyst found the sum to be 50.0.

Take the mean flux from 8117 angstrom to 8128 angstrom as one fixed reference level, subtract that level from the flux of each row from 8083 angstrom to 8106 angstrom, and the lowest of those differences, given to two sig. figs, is -0.48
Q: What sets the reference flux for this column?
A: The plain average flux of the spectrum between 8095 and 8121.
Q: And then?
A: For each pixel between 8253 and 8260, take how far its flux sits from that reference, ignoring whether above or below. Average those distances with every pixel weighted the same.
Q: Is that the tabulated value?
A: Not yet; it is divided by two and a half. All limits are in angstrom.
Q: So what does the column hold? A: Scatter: 0.10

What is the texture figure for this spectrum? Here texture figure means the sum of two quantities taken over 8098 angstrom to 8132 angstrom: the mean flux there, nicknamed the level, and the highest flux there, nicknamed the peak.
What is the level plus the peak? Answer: 50.7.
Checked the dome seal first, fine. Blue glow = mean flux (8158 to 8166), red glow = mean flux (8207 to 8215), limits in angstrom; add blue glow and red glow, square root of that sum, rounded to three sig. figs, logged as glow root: 7.03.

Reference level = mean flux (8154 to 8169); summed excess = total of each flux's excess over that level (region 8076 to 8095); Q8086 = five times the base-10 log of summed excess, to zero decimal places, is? -3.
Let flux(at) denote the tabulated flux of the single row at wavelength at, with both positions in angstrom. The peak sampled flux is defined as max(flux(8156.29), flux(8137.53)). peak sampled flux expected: 25.5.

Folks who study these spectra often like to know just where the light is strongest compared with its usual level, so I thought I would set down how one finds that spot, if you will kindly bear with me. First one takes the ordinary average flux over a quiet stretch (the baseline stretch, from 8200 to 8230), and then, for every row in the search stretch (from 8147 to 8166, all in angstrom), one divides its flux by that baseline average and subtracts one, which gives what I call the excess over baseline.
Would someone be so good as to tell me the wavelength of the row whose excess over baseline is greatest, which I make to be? 8148.78 angstrom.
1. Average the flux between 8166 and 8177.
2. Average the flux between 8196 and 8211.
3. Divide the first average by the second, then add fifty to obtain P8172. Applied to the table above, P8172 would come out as 51.09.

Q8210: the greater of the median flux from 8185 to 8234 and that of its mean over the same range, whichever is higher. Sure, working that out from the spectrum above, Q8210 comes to 24.4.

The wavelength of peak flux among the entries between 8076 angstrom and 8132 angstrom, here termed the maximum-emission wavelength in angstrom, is 8130.04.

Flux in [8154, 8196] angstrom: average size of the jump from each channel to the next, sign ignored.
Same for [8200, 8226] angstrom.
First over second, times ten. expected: 22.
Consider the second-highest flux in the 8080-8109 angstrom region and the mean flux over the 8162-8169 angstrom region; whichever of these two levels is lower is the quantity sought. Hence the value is 24.7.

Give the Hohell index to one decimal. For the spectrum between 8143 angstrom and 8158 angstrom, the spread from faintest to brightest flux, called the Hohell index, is 1.7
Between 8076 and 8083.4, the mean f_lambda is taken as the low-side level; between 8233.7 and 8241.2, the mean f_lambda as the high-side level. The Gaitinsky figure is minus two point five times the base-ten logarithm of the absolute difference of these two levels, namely 0.8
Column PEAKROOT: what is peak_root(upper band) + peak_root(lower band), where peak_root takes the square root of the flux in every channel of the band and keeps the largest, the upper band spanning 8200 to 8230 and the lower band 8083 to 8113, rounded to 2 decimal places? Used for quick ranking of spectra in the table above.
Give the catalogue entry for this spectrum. 10.13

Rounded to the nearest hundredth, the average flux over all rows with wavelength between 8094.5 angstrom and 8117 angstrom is 25.00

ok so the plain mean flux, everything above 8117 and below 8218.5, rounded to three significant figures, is 24.5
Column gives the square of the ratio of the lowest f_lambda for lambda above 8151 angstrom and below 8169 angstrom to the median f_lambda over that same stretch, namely 0.984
